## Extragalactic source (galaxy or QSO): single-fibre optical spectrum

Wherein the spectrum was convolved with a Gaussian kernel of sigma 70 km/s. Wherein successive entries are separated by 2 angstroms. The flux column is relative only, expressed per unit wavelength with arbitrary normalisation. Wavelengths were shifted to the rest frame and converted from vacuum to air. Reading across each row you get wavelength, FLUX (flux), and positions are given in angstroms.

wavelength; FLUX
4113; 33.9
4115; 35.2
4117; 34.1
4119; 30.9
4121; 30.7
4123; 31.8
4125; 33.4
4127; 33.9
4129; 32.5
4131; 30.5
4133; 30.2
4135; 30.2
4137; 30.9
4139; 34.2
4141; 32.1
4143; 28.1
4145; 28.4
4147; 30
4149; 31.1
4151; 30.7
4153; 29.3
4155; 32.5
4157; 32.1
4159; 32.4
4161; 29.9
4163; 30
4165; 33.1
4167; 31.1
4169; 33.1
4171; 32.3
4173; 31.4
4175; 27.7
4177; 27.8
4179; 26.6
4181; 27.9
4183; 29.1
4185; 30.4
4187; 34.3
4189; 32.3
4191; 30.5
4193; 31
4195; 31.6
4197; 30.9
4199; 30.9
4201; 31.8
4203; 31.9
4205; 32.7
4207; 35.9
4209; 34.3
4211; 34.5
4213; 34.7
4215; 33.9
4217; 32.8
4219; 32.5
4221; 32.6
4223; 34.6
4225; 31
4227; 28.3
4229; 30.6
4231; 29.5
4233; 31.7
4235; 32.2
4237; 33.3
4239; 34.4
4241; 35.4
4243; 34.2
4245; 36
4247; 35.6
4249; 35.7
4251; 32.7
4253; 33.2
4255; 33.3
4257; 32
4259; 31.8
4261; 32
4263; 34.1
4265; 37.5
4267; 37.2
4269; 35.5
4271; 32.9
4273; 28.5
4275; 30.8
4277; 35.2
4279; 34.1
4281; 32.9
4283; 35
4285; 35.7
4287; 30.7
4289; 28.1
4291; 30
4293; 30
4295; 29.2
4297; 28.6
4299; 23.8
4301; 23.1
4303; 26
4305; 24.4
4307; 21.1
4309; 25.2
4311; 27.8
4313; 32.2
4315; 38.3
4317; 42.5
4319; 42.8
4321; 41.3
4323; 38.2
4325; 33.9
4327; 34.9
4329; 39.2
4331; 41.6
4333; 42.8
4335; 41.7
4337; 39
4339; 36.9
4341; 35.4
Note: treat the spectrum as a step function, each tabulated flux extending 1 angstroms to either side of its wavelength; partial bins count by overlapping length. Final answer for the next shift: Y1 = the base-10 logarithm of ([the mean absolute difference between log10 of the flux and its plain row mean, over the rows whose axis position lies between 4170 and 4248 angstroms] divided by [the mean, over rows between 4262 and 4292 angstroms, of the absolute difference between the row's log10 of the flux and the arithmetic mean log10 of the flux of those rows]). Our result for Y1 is -0.1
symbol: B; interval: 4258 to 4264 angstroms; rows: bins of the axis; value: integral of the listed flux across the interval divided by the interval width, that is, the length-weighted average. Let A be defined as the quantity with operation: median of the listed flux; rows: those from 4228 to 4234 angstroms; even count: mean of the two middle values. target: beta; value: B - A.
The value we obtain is 2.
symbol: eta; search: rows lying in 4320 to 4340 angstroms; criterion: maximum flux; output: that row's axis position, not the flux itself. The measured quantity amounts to 4333 angstroms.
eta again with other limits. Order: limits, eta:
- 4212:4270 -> 4265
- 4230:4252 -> 4245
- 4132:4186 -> 4139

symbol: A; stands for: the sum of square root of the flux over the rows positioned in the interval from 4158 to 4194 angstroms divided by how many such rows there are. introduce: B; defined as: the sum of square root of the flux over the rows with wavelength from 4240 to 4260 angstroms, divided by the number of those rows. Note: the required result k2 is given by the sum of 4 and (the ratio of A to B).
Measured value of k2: 4.95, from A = 5.53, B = 5.83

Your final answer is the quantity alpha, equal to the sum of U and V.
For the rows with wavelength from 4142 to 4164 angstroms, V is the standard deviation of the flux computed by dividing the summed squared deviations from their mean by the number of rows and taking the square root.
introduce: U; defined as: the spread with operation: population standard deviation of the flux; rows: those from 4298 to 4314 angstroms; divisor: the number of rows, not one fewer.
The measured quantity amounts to 4.6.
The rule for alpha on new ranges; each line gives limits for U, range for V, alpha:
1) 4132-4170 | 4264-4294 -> 4.6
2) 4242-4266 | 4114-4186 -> 3.8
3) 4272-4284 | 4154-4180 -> 4.5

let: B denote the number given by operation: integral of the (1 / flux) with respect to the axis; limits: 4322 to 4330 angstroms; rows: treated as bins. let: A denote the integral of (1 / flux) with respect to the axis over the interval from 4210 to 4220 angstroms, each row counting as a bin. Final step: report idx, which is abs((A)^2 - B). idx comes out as 0.13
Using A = 0.30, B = 0.22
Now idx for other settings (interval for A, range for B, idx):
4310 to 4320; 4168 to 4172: 0.04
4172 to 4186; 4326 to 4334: 0.04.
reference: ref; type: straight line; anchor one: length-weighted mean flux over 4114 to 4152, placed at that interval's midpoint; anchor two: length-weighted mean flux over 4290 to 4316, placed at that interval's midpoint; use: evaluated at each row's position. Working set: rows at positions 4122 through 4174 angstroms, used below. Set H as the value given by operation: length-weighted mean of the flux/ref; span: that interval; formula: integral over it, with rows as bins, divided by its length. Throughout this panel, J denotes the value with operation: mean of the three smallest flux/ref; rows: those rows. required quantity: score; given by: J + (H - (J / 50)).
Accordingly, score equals 1.90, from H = 1.01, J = 0.92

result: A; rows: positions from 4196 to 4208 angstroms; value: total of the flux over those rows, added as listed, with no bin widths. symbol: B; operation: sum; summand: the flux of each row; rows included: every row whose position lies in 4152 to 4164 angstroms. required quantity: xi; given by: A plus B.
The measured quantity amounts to 380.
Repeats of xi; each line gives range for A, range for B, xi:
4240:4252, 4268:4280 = 407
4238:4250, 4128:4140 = 400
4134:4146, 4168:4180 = 363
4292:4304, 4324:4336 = 395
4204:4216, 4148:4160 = 394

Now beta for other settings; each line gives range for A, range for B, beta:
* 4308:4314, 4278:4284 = 6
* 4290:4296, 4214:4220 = 3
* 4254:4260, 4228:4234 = -1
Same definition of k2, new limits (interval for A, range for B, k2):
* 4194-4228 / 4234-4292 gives 4.99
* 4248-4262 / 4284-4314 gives 5.09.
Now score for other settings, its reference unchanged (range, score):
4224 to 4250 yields 2.11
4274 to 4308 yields 1.85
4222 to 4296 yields 2.12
